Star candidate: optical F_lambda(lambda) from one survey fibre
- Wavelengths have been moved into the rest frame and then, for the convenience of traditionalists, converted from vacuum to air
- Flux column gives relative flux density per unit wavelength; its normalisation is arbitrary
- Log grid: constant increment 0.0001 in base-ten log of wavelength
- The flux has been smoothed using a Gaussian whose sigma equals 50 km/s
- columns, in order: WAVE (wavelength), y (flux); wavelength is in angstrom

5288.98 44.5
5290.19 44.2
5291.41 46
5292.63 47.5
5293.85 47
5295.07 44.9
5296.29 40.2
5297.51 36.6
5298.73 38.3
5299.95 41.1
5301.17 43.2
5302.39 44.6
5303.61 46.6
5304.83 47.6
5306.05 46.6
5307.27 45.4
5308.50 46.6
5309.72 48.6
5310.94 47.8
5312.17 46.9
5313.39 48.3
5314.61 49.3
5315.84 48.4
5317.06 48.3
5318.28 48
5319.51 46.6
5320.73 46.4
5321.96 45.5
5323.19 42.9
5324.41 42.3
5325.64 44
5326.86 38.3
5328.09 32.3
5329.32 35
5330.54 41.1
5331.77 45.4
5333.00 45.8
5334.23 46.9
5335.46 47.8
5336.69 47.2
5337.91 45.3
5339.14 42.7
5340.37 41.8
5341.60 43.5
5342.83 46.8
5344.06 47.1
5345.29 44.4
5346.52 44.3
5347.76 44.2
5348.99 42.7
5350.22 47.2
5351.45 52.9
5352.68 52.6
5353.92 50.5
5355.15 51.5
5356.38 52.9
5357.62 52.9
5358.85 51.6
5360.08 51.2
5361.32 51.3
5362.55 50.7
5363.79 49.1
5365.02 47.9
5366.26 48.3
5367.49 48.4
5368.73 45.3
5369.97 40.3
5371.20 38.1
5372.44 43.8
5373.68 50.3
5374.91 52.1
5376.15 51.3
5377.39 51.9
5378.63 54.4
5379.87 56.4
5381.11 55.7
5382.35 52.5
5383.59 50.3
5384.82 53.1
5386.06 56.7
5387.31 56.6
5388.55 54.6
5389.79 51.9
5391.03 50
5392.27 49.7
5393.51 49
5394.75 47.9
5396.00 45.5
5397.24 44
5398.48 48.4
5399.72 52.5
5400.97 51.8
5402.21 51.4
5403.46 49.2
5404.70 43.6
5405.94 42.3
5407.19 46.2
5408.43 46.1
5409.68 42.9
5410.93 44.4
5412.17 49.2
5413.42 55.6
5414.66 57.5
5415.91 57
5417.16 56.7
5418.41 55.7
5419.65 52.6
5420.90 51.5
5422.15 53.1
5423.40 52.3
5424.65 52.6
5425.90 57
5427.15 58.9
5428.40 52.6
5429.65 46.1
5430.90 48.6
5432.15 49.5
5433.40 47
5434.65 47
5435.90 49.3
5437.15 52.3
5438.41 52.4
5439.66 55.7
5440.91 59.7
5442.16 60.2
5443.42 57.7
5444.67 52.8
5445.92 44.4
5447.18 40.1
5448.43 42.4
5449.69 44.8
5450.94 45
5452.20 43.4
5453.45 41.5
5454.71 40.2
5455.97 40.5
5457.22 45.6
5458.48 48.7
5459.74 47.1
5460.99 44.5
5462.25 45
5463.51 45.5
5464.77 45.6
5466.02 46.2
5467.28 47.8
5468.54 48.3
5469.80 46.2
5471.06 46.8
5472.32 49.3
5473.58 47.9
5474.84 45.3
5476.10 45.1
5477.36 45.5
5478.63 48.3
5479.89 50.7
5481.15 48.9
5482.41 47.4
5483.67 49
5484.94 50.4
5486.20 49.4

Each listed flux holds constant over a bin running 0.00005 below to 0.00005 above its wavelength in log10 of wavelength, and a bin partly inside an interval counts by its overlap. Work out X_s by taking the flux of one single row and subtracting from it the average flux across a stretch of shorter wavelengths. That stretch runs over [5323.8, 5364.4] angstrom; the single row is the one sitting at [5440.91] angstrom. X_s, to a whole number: 14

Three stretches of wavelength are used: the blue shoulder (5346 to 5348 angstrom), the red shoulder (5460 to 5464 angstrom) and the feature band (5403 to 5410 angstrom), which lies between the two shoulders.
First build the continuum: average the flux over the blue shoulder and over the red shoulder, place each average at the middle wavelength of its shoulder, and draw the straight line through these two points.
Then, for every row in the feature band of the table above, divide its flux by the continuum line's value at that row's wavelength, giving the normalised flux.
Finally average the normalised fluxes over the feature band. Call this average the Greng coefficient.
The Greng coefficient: 1.01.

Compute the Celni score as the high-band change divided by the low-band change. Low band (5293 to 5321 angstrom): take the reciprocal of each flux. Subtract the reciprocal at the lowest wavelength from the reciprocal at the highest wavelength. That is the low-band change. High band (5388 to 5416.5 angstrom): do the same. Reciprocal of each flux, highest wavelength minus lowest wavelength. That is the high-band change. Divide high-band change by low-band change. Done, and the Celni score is -2.8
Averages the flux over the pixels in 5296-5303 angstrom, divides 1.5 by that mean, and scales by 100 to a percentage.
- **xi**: 3.69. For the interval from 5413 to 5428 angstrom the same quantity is 2.73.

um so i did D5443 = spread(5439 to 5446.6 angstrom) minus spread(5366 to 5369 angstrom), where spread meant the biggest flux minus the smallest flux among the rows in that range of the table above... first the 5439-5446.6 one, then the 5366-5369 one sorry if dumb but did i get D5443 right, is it 13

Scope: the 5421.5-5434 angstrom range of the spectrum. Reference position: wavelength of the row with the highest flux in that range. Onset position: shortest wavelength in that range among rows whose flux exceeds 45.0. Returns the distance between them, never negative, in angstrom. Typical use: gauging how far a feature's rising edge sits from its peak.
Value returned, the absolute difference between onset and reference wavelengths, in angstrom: 5.0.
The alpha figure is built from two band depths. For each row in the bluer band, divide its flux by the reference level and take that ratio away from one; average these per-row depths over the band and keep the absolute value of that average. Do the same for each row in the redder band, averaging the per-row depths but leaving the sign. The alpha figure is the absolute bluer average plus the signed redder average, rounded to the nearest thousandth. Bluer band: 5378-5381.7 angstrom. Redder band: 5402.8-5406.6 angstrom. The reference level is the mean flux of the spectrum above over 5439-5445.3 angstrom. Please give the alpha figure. 0.243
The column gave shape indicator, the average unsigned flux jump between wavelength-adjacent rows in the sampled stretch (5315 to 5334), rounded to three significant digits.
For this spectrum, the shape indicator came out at 2.36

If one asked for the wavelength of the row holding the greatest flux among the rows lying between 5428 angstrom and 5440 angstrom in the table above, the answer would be 5439.66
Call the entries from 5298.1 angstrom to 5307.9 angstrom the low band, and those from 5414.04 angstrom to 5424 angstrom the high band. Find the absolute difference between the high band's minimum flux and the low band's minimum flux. 13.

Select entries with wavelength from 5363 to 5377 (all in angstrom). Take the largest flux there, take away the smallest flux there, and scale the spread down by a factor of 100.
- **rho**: 0.14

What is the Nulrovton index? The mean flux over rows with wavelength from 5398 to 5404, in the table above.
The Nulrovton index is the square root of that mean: 7.1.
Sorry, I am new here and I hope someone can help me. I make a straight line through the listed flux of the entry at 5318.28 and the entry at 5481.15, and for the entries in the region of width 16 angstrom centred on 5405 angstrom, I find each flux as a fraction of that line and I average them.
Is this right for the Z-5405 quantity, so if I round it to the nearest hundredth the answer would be 0.97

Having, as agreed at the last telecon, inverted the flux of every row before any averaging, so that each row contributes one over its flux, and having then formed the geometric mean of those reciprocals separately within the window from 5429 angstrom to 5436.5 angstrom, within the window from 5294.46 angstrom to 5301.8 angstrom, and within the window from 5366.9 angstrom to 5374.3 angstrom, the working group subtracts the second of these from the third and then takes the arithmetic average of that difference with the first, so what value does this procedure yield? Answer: 0.0095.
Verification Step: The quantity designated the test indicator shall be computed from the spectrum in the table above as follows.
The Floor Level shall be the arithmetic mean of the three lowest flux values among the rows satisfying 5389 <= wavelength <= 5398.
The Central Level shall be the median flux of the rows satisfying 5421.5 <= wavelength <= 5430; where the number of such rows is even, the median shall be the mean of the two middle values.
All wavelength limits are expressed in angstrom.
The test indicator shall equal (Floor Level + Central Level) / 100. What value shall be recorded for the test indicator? 0.98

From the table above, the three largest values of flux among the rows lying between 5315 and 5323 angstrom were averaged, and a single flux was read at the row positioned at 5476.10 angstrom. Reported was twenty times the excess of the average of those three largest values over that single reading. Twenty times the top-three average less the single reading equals 63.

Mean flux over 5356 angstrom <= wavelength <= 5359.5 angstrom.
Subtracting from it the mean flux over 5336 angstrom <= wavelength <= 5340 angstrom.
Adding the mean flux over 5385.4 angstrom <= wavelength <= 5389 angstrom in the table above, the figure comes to 63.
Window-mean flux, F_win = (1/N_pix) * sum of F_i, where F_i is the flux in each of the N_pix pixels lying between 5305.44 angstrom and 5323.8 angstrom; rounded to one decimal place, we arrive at 47.0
